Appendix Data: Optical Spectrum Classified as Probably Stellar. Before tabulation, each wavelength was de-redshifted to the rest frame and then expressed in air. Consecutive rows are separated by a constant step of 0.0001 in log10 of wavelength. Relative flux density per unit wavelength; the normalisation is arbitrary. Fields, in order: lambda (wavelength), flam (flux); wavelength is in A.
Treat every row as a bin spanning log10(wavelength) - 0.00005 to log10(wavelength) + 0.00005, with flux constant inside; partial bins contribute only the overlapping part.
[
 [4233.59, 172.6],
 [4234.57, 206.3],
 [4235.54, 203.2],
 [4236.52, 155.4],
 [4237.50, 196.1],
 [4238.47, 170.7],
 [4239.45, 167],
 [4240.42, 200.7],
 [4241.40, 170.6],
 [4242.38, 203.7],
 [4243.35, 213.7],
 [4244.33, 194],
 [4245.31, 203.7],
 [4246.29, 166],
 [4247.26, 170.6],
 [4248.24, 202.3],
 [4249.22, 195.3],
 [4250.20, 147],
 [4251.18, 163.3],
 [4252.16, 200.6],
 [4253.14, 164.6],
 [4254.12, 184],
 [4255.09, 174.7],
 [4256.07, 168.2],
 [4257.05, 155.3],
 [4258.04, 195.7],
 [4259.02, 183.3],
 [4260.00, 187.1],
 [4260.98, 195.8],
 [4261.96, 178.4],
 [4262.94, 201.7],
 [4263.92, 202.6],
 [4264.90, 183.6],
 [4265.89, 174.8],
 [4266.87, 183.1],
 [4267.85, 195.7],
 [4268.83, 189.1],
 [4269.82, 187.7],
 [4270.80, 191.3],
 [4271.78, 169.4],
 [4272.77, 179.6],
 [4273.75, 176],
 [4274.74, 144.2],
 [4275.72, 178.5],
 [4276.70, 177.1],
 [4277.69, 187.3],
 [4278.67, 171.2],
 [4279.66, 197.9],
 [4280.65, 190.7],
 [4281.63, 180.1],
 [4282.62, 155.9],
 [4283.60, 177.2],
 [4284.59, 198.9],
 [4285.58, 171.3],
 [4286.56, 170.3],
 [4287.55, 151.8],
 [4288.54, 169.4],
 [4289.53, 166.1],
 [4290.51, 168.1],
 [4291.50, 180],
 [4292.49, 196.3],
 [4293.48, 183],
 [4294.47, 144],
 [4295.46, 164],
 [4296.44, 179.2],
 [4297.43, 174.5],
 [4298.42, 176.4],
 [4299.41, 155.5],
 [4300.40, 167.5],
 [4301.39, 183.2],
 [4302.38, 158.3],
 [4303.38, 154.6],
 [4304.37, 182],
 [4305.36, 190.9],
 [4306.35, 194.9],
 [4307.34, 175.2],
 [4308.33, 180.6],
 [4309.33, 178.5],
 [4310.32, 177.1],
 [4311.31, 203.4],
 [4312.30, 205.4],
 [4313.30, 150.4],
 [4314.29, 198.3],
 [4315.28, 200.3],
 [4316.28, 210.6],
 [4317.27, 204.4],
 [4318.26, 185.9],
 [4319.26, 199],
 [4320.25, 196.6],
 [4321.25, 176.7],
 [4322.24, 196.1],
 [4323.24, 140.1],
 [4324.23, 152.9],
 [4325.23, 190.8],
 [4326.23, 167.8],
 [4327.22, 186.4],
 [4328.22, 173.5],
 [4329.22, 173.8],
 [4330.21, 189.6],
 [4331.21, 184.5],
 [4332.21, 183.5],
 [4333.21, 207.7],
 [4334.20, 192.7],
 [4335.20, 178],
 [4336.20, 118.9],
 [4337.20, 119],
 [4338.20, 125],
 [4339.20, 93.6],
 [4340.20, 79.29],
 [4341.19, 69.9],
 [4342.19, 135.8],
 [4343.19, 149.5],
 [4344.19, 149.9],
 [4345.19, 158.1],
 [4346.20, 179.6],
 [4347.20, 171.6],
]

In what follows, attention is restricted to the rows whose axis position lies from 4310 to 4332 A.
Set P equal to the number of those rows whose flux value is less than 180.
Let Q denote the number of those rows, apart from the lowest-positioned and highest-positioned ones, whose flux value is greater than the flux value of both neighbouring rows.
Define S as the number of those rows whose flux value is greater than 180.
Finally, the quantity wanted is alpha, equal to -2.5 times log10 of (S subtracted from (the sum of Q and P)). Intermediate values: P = 8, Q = 7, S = 14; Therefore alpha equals 0.0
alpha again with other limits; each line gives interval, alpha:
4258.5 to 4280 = -1.2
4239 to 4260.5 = -1.7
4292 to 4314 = -2.5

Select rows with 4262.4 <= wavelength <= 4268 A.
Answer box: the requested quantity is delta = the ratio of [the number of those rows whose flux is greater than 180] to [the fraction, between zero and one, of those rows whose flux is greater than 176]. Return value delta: 6.0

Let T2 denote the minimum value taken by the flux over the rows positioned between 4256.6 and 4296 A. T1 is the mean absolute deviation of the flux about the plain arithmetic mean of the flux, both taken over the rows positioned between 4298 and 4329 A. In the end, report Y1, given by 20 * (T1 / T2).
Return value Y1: 2.07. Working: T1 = 14.9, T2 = 144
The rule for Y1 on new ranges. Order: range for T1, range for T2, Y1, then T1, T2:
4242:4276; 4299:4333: 1.91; 13.4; 140.1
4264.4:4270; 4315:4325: 0.74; 5.2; 140.1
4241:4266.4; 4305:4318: 1.94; 14.6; 150.4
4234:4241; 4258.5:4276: 2.53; 18.2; 144.2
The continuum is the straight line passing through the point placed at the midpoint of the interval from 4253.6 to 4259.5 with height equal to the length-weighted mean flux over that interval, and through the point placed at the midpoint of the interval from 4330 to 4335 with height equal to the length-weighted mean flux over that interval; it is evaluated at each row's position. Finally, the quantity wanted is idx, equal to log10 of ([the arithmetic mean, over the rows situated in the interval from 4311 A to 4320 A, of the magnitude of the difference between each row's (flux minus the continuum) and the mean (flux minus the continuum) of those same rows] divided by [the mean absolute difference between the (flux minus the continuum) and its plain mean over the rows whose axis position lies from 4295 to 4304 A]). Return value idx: 0.1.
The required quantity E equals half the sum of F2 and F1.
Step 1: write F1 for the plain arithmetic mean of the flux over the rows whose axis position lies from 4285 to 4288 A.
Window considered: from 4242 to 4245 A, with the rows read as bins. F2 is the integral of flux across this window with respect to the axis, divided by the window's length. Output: 184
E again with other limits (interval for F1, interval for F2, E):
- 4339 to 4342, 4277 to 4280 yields 132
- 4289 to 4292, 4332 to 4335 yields 183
